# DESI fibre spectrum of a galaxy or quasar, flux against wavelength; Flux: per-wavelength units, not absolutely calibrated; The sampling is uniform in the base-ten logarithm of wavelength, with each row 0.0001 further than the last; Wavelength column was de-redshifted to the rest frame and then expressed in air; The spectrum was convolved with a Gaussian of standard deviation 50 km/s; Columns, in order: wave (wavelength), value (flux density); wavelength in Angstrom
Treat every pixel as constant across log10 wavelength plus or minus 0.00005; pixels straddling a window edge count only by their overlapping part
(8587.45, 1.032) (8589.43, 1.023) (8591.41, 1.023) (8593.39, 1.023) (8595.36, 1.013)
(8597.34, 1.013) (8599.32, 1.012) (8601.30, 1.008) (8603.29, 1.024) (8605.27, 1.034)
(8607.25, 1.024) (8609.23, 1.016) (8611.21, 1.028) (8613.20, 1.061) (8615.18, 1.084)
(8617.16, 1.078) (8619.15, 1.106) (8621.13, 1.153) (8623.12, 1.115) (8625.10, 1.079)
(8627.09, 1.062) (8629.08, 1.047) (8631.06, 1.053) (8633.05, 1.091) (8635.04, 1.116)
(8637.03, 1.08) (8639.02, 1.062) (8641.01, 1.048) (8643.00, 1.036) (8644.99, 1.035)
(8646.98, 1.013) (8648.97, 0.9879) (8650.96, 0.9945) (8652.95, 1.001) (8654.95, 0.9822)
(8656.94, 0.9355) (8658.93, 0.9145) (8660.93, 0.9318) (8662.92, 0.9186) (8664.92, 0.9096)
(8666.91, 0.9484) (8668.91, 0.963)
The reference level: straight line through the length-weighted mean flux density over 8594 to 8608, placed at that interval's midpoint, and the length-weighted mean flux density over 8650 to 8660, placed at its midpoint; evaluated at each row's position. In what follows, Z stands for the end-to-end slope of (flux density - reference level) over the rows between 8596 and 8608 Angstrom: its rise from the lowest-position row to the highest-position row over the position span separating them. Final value 0.002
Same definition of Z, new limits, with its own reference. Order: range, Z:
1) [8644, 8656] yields -0.004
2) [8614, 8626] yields 0.000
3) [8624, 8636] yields 0.005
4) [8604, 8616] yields 0.006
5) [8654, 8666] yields -0.006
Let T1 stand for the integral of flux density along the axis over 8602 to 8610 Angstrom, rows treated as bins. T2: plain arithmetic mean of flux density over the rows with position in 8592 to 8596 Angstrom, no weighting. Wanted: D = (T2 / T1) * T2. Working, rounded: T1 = 8.2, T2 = 1.02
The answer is 0.13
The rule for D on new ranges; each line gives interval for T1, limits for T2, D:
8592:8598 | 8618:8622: 0.21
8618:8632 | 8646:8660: 0.06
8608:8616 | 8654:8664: 0.10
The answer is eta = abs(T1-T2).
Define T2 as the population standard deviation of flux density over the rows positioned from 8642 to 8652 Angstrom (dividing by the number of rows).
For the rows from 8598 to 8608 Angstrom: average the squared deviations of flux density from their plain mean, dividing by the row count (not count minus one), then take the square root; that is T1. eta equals 0.011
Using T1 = 0.009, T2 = 0.0199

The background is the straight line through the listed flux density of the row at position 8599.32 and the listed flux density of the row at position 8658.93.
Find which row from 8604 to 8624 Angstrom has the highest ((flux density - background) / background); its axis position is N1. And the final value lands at 8621.13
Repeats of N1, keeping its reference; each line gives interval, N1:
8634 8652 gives 8635.04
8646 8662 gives 8646.98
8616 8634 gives 8621.13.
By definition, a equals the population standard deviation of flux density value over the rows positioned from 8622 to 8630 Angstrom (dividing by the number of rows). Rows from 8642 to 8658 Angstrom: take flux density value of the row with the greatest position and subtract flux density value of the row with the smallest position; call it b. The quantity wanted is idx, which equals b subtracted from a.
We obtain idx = 0.13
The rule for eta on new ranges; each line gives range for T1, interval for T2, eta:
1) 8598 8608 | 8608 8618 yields 0.018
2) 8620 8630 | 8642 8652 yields 0.018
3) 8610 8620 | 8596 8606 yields 0.017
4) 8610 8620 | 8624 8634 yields 0.010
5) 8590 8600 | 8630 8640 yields 0.017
